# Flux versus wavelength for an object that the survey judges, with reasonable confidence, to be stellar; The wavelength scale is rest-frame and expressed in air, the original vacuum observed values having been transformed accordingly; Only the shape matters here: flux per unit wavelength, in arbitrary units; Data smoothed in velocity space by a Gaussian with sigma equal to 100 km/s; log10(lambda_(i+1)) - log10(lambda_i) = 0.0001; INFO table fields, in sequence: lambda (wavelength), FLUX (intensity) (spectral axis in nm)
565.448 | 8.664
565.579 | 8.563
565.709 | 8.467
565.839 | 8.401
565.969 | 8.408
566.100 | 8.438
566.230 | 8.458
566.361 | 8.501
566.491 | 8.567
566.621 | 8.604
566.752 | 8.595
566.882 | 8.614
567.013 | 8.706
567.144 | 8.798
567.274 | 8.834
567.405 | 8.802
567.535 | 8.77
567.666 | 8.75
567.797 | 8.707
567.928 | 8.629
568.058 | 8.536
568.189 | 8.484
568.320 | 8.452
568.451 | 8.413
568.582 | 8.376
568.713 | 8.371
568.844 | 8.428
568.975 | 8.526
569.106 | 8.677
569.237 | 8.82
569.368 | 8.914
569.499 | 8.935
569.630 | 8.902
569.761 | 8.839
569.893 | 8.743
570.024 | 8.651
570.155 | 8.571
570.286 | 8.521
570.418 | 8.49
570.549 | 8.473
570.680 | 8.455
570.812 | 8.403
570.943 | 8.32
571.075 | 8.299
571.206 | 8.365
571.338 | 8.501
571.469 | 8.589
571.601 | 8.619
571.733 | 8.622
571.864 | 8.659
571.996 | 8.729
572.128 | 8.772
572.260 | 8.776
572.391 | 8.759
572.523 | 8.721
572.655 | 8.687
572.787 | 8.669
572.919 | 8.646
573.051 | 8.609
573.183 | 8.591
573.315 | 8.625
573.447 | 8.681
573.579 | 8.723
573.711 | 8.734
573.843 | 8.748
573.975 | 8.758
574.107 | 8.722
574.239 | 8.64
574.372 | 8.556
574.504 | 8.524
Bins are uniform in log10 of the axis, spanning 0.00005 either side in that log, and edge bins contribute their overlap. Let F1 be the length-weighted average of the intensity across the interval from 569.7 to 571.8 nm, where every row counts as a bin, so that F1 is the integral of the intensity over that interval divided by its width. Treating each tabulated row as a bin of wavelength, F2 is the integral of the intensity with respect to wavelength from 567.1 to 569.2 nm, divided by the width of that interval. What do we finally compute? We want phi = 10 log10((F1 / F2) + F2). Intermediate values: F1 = 8.53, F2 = 8.60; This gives 9.82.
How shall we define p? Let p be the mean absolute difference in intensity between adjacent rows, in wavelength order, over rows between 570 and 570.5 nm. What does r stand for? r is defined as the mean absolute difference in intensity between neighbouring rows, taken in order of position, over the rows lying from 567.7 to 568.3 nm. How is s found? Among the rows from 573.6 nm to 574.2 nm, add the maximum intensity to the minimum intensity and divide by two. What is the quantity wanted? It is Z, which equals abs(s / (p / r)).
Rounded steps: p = 0.05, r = 0.074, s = 8.74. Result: 12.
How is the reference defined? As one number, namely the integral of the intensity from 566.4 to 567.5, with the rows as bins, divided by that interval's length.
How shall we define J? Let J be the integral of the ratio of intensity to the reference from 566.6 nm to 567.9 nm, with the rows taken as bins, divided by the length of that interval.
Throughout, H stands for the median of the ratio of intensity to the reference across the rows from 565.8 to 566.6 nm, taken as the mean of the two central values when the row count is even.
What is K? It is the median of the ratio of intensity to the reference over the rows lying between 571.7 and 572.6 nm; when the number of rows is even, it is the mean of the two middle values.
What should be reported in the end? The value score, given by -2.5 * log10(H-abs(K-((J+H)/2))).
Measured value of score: 0.050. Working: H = 0.972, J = 1.002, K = 1.00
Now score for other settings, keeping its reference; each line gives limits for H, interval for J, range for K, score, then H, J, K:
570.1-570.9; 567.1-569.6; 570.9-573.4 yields 0.035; 0.975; 0.995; 0.99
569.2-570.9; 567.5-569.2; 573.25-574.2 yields 0.021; 0.995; 0.983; 1.00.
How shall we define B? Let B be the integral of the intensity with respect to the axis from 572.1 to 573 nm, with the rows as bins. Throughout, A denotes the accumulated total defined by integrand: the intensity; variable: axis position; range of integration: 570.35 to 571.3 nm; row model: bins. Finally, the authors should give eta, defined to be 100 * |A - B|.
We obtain 14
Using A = 8.0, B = 7.84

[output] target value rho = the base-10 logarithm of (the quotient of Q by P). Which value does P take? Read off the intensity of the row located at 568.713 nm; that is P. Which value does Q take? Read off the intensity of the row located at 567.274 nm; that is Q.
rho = 0.023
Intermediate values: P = 8.371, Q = 8.834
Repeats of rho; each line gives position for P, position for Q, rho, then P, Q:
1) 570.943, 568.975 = 0.011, 8.32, 8.526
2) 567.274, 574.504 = -0.016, 8.834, 8.524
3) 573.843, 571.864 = -0.004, 8.748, 8.659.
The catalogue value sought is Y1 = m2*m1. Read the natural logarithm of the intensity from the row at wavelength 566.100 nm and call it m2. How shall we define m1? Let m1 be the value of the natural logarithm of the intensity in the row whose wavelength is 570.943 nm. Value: 4.52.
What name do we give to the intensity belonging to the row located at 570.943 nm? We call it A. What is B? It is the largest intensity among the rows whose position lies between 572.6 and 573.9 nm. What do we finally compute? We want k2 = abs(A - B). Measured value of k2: 0.43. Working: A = 8.32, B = 8.748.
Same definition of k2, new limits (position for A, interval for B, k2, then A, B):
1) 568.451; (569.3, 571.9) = 0.52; 8.413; 8.935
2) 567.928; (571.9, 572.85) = 0.15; 8.629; 8.776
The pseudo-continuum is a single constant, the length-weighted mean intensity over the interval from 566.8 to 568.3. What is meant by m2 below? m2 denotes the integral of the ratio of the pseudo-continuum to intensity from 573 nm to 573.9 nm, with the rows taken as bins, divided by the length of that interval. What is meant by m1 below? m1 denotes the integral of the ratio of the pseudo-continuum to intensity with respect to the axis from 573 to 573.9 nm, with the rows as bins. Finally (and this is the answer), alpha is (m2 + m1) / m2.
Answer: 1.90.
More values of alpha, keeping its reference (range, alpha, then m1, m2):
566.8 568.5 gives 2.70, 1.7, 1.00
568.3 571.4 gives 4.10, 3.1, 1.01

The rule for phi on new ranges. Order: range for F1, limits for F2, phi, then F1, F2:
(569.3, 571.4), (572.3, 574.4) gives 9.86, 8.59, 8.68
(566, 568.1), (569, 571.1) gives 9.84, 8.64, 8.63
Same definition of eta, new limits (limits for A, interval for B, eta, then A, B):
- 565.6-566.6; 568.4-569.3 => 82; 8.5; 7.66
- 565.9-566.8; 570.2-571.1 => 7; 7.7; 7.59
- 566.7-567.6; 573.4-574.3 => 1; 7.9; 7.85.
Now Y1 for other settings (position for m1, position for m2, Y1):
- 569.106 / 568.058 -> 4.63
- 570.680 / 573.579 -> 4.62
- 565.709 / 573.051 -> 4.60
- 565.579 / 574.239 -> 4.63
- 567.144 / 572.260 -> 4.72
